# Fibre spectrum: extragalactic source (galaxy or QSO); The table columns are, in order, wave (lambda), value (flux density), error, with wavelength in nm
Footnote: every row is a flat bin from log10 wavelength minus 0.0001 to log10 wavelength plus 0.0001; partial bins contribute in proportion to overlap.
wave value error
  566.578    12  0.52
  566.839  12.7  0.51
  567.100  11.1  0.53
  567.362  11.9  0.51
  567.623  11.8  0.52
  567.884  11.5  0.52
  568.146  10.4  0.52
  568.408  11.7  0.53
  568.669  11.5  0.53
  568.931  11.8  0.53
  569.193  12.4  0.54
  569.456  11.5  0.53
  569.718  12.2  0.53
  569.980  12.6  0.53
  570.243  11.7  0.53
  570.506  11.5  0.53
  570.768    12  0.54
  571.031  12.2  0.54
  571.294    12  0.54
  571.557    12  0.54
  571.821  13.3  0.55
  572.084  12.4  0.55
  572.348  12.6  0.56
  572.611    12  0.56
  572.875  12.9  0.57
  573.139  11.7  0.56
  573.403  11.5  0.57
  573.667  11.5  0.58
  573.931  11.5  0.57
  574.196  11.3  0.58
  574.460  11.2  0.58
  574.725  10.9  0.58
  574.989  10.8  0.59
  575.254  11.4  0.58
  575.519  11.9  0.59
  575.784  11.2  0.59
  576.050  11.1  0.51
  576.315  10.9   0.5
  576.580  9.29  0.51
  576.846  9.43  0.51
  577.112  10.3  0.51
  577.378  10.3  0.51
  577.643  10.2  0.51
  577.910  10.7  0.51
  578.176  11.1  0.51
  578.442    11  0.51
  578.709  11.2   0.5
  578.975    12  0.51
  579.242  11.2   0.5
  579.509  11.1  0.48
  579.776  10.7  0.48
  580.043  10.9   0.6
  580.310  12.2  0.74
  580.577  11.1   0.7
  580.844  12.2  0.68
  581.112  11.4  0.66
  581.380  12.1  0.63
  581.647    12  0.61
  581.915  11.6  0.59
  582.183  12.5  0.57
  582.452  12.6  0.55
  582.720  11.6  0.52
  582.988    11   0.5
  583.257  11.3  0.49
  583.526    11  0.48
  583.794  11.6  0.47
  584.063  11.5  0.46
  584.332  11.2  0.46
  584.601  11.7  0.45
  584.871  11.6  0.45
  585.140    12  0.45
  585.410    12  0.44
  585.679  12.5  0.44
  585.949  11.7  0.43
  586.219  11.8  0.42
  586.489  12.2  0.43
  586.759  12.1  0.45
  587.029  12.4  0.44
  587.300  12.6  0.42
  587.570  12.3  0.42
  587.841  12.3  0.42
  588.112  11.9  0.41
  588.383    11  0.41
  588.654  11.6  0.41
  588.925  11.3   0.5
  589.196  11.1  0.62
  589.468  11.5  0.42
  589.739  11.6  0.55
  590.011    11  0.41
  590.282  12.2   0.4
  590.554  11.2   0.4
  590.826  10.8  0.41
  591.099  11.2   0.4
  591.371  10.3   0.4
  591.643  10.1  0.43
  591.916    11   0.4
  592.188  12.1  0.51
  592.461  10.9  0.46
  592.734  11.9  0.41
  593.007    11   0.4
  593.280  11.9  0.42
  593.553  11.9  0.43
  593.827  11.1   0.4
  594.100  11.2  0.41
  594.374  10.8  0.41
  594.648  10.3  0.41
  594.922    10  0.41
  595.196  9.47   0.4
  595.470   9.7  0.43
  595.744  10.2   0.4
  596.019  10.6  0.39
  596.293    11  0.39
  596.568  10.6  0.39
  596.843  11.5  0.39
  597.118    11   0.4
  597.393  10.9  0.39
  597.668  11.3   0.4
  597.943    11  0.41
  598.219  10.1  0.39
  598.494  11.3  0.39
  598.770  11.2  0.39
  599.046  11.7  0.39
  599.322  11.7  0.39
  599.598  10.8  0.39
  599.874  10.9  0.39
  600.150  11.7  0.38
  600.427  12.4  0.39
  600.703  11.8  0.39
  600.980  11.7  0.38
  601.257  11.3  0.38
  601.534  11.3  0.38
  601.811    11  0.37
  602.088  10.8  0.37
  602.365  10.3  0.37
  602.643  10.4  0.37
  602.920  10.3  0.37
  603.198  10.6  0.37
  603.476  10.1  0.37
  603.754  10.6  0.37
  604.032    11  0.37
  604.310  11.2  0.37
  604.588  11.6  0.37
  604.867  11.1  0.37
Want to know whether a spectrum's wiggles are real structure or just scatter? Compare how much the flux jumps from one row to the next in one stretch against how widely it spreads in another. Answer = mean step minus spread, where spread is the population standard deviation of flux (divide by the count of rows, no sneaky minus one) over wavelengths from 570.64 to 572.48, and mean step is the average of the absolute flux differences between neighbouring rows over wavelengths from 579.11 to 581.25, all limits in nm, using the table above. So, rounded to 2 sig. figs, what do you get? 0.27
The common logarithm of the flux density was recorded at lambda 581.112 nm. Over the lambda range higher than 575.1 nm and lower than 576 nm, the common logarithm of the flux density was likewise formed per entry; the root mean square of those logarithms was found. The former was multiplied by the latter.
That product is 1.12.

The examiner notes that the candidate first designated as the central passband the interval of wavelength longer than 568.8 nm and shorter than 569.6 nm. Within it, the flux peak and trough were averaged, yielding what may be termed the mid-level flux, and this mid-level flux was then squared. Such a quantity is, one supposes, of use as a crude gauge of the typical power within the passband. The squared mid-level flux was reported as 143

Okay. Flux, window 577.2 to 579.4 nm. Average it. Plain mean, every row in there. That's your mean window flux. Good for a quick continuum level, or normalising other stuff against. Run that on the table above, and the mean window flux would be 11.0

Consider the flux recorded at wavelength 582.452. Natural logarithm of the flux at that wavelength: 2.53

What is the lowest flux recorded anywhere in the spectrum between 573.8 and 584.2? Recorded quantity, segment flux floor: 9.29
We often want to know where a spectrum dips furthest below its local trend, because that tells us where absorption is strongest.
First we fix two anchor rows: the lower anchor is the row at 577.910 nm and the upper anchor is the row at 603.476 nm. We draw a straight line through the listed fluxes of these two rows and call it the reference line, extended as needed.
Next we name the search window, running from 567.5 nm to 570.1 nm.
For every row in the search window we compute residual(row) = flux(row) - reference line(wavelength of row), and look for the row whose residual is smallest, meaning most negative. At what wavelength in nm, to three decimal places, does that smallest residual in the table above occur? 568.146 nm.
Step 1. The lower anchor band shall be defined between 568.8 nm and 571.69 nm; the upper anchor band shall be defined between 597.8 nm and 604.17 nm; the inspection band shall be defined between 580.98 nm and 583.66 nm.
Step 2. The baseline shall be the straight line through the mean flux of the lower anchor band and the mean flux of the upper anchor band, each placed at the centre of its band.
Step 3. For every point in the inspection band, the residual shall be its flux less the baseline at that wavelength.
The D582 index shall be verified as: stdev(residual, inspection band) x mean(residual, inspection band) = 0.05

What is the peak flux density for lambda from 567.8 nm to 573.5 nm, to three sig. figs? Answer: 13.3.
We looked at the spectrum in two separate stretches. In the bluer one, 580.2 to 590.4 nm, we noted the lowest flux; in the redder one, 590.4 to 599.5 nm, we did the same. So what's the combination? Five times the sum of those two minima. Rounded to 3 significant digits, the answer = 102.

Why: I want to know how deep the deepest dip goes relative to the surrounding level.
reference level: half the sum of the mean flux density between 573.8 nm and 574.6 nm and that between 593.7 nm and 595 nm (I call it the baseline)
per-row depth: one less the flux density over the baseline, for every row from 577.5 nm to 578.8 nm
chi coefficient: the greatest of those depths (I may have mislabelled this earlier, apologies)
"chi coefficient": 0.07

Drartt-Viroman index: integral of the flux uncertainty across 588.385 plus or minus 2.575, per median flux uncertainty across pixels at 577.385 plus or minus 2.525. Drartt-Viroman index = 4.45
